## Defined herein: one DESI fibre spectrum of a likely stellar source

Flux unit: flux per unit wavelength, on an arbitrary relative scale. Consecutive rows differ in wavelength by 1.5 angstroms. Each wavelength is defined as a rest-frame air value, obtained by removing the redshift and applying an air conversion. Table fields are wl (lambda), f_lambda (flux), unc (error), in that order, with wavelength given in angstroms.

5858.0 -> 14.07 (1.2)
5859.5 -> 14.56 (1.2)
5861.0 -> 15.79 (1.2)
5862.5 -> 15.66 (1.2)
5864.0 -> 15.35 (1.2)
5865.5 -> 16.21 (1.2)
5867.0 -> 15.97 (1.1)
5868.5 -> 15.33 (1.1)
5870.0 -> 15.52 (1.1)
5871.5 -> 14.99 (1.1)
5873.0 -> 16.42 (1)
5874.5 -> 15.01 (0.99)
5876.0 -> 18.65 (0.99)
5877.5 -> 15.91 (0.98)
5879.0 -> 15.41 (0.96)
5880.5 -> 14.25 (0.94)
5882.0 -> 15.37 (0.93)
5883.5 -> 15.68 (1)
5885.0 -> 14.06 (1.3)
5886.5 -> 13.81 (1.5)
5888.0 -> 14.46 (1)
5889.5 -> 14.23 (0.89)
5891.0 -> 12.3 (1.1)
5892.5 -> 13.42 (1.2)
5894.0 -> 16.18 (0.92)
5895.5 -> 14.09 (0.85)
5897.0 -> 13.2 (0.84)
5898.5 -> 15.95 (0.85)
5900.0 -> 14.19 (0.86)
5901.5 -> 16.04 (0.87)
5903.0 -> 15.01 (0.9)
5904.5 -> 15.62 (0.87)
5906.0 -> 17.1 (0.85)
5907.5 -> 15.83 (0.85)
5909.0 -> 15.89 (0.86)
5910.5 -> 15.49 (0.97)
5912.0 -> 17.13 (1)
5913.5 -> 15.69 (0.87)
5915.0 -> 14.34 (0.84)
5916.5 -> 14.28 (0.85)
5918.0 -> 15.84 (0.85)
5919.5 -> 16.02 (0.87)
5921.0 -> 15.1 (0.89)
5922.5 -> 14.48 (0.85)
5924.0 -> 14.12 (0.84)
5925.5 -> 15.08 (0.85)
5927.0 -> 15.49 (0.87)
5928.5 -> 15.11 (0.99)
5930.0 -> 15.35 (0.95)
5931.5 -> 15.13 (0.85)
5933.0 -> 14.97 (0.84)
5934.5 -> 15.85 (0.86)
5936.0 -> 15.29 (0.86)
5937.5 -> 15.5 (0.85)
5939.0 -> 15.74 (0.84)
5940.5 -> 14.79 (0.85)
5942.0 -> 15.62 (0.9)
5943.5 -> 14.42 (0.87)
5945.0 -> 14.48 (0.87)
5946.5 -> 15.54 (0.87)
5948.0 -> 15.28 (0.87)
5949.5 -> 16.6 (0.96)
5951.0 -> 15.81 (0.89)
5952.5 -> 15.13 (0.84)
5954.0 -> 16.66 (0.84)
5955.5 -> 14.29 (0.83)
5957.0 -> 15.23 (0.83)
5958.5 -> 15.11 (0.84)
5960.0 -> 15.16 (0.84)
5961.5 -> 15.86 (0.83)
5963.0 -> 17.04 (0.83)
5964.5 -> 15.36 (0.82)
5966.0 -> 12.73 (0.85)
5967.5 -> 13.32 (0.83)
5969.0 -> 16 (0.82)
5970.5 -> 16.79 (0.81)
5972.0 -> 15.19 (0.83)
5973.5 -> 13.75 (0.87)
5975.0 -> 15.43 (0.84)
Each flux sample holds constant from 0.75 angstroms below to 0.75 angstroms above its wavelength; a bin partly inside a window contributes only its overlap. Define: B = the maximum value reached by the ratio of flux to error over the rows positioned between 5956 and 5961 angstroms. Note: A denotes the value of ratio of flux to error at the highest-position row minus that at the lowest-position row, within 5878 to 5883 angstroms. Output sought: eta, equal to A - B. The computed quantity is -17.9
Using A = 0.5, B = 18.3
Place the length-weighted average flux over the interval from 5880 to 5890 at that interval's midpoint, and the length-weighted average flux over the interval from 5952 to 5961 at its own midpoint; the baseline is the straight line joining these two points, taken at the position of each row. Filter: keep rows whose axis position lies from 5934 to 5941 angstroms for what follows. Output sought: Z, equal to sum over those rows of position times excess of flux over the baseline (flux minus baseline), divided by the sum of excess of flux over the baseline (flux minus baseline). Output 5935.9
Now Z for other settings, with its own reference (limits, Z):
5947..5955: 5951.5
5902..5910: 5906.5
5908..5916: 5910.9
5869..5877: 5874.1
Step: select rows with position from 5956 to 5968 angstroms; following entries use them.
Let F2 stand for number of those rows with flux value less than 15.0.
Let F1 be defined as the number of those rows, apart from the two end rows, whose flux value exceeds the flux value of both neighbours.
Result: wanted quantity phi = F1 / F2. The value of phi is 0.5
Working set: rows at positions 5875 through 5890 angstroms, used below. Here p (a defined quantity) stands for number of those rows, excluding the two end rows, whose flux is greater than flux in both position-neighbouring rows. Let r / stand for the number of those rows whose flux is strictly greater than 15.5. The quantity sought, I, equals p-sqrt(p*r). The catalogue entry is -0.4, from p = 2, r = 3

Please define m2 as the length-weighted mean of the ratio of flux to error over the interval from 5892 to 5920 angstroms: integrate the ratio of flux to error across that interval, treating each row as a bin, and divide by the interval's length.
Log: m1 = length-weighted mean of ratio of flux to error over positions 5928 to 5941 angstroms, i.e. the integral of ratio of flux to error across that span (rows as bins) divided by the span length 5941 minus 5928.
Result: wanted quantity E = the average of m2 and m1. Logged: 17.5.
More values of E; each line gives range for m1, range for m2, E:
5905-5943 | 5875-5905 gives 16.5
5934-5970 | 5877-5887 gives 16.1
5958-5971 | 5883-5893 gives 15.5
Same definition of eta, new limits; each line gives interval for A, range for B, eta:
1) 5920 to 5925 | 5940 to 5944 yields -17.6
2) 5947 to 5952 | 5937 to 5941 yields -18.5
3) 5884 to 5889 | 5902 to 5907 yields -16.5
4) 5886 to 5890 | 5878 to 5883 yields -9.7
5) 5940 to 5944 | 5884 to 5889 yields -15.3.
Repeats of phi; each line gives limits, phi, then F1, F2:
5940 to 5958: 1.0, 4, 4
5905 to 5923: 1.0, 3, 3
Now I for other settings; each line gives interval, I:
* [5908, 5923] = -1.2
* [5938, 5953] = -0.9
